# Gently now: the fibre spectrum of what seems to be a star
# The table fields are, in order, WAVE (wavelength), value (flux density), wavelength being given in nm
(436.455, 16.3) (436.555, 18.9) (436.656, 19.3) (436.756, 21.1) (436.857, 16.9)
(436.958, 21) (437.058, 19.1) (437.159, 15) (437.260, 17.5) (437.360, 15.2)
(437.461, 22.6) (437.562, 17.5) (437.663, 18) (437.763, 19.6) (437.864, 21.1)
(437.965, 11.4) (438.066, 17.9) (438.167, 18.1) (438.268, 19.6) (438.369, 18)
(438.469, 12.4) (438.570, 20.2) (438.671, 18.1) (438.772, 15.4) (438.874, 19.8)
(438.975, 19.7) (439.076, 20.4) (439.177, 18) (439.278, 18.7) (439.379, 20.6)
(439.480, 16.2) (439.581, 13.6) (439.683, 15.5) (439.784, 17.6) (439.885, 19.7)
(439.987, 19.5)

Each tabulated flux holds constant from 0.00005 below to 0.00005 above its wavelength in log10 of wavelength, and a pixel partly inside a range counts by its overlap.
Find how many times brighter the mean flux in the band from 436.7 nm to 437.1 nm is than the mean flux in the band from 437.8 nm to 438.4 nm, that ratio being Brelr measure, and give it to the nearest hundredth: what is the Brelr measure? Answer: 1.10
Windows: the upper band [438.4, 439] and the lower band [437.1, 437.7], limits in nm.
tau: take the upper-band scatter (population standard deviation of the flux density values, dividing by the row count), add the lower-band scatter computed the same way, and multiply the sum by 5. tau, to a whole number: 27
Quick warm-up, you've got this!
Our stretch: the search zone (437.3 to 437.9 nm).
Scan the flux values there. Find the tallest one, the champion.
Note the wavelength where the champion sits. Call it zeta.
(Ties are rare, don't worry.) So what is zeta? 437.461 nm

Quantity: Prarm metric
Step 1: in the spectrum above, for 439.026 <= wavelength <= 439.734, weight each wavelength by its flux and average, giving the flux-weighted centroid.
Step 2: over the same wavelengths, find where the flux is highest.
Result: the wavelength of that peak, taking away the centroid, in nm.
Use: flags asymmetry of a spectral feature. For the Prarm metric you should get 0.02 nm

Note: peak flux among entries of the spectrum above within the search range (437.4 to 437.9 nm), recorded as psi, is 22.6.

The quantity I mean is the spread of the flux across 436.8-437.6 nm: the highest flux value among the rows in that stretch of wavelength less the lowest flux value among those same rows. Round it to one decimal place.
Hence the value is 7.6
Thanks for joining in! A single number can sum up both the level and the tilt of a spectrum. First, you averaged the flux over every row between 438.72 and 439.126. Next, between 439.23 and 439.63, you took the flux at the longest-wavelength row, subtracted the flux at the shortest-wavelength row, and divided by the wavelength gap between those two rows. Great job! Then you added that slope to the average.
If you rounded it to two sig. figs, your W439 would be 2.0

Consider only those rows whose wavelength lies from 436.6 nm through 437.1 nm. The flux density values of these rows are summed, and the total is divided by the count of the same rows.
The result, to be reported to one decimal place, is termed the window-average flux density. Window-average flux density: 19.5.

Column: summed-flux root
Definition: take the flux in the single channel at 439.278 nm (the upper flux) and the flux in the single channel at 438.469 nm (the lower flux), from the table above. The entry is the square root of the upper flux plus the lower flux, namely 5.58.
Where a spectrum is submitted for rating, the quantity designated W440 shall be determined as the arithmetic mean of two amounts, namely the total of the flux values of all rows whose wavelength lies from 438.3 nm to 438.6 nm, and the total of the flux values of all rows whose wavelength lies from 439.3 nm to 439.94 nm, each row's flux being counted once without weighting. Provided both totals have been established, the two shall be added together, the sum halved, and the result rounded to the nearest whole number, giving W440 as 77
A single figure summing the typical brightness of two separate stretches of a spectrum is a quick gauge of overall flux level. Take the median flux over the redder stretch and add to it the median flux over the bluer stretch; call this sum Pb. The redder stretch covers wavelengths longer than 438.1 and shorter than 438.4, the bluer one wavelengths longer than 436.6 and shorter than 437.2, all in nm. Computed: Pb 37.3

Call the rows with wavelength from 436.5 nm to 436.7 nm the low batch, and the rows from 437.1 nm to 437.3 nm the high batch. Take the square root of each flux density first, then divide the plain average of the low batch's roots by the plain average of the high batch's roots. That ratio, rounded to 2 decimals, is 1.08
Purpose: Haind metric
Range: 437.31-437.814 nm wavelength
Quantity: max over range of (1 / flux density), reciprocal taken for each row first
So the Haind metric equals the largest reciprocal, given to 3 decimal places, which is 0.066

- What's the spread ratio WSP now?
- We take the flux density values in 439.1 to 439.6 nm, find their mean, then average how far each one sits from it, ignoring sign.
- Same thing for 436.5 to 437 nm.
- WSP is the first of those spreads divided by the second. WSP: 1.6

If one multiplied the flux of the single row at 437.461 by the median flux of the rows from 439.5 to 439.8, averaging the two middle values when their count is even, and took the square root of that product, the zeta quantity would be 18.7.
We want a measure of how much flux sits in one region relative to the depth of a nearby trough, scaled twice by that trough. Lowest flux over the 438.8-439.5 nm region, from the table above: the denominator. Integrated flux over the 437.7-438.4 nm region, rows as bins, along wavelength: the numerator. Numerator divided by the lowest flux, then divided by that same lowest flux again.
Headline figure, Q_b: 0.048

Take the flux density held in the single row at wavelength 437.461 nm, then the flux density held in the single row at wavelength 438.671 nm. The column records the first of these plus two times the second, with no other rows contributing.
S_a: 59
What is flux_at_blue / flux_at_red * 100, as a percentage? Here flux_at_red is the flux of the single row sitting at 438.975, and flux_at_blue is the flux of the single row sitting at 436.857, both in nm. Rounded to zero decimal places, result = 86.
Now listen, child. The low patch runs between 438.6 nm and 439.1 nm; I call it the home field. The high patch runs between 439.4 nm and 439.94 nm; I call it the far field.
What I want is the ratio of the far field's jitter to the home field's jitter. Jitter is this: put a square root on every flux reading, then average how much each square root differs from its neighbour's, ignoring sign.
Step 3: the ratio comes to 1.2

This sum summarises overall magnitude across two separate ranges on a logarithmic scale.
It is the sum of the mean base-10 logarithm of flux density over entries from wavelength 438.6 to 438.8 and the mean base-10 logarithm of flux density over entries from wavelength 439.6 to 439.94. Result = 2.47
